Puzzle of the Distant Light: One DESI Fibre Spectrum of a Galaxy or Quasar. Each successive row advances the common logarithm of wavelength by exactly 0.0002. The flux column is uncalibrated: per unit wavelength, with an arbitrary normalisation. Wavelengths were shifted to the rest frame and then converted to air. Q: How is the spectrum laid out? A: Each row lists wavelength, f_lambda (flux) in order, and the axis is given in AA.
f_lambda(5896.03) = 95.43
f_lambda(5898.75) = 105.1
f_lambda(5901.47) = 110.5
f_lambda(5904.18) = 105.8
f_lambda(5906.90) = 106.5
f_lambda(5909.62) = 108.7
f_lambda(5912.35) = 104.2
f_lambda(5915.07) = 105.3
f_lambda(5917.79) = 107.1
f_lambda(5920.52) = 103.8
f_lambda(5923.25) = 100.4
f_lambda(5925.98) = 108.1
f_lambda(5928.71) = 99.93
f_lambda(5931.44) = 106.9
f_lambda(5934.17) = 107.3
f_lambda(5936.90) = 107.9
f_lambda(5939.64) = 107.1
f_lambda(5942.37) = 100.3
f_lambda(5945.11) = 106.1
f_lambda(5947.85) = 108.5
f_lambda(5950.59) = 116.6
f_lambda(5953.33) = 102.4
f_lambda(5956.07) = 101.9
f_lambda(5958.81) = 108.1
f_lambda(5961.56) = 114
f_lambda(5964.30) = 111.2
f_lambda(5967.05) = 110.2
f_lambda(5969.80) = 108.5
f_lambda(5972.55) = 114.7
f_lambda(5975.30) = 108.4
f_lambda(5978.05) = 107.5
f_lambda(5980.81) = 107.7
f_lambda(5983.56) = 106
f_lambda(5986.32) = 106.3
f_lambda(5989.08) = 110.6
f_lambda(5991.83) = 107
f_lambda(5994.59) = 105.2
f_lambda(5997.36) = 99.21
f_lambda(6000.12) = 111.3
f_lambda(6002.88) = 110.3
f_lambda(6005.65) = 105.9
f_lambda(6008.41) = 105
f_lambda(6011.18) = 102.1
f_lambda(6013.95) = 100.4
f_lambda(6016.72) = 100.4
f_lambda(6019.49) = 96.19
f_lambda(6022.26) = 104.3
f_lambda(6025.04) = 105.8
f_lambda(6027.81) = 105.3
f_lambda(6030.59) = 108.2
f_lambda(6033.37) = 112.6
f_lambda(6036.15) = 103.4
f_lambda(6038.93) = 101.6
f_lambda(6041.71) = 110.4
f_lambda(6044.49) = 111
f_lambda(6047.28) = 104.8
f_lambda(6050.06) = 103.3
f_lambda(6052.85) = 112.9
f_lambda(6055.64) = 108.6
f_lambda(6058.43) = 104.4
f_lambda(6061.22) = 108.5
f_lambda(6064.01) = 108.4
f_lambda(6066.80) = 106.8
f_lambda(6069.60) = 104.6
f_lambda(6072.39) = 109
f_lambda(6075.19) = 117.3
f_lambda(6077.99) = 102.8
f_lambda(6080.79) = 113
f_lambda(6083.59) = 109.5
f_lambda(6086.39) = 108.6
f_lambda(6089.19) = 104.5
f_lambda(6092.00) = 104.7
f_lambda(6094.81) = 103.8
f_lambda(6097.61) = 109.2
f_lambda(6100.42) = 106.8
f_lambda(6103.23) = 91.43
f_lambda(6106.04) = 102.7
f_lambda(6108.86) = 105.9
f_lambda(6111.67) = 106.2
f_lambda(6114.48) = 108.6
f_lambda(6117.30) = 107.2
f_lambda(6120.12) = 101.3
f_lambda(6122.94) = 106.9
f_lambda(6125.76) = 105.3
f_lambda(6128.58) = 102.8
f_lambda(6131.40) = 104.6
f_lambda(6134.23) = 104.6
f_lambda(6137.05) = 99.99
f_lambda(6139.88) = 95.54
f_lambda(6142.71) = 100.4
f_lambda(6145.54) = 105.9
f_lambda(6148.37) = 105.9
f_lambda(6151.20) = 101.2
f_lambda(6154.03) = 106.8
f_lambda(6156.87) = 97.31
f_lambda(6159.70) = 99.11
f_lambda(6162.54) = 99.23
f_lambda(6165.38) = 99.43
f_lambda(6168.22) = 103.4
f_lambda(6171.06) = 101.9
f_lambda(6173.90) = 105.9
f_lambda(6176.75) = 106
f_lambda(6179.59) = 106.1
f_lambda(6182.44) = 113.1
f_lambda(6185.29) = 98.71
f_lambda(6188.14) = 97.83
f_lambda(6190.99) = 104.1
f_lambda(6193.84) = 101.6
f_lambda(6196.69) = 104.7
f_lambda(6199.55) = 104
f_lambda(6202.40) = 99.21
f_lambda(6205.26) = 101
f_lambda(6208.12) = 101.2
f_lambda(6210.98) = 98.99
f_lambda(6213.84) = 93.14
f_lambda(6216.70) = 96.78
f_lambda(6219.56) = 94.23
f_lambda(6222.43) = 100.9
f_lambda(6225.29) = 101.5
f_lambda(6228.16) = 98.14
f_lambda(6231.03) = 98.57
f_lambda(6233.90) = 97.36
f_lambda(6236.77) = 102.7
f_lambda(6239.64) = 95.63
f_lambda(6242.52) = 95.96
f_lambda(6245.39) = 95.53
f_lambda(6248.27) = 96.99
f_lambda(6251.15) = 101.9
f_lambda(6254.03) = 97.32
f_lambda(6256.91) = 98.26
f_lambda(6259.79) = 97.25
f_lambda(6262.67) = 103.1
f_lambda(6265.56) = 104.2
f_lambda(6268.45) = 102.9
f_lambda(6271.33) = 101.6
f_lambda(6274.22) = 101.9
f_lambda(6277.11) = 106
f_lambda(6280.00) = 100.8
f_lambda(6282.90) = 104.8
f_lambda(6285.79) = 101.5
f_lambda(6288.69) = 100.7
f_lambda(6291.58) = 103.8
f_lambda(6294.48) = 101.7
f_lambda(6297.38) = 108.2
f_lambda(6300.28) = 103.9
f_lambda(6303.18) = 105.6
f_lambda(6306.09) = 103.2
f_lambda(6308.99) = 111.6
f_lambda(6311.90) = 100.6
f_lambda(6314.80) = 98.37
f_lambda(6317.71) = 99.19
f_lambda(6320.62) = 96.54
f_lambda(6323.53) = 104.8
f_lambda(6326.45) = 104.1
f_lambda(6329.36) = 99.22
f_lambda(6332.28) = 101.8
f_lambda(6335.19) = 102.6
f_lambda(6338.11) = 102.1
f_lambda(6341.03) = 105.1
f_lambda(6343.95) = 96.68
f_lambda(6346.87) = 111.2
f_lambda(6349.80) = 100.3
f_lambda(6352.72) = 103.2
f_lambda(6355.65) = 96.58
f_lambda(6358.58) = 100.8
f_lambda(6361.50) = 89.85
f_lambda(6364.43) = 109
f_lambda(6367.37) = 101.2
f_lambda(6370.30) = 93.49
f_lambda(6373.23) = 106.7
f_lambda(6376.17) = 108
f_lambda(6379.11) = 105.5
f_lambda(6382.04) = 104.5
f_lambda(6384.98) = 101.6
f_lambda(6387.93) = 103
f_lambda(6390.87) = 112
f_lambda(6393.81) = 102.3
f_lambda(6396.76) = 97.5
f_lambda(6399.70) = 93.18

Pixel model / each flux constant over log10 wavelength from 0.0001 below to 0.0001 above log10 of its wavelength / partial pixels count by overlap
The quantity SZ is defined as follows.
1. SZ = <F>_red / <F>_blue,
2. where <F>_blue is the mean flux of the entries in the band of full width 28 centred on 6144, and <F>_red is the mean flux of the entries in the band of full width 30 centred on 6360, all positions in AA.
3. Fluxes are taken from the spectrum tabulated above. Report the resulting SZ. 0.99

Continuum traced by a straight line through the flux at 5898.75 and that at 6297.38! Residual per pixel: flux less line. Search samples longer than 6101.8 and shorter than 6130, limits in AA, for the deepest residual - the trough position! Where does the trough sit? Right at 6103.23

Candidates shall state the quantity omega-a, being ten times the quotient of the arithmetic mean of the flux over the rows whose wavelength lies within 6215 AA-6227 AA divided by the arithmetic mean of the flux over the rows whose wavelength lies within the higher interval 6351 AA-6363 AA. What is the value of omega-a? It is 10.1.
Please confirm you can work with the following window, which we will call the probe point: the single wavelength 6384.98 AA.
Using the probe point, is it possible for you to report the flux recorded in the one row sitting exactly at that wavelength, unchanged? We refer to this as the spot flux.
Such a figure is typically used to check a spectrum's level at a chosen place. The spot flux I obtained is 101.6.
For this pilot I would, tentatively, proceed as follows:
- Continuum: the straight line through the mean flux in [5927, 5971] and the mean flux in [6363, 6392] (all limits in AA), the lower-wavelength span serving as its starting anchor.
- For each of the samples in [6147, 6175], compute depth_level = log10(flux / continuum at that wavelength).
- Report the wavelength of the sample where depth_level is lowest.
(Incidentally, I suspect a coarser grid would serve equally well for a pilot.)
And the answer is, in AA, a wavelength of 6156.87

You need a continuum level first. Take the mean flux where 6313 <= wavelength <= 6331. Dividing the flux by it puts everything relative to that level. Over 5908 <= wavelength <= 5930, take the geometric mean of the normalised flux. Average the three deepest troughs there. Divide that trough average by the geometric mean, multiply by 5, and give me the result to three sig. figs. 4.84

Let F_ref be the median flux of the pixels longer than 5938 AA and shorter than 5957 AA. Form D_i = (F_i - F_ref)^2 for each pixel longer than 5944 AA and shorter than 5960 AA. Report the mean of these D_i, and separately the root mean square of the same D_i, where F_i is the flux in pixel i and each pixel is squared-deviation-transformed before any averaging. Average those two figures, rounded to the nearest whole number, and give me 36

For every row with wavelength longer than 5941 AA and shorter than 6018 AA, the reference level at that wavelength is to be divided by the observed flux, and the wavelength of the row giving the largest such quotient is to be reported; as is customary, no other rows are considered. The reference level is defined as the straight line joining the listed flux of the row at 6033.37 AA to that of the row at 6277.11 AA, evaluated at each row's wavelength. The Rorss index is 5942.37 AA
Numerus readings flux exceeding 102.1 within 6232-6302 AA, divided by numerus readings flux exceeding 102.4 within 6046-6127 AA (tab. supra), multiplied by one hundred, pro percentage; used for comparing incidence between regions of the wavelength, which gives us 33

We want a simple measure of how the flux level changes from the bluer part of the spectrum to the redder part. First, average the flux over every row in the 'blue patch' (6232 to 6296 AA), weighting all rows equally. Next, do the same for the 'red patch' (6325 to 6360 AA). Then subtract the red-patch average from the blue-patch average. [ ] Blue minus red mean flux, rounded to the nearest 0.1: -1.4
